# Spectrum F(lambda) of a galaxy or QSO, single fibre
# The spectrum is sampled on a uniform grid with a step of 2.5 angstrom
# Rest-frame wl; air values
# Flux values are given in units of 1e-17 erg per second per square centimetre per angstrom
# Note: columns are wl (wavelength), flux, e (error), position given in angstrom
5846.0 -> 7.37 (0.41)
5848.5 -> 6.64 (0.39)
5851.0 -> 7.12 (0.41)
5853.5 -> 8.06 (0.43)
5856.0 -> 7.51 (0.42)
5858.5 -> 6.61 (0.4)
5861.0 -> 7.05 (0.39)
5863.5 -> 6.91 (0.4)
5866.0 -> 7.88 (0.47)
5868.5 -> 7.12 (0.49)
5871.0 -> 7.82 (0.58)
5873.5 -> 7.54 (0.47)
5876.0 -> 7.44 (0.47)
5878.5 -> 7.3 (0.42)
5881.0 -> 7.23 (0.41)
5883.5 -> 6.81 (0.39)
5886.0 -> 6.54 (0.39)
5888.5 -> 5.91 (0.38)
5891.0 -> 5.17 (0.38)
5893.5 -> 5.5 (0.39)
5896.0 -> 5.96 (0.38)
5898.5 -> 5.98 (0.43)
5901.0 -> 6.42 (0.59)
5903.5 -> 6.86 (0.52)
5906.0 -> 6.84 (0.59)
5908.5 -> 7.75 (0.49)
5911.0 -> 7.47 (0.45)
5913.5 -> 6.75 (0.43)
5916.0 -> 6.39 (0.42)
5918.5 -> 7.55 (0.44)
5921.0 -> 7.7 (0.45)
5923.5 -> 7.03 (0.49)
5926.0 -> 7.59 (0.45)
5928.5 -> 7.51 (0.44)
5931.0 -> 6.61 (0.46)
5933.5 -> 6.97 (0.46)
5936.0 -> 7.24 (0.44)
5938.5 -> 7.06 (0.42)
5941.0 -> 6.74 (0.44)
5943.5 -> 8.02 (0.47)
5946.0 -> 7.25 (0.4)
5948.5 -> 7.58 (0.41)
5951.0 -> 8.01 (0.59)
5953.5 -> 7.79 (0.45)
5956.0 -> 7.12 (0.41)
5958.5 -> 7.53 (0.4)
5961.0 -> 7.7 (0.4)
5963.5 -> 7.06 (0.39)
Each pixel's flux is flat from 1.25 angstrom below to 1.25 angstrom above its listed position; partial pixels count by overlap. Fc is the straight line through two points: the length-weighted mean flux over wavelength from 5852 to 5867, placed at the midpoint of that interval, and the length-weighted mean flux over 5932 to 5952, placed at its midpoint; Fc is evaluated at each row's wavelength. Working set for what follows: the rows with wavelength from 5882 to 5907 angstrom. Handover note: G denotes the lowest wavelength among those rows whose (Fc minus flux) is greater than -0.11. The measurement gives 5883.5 angstrom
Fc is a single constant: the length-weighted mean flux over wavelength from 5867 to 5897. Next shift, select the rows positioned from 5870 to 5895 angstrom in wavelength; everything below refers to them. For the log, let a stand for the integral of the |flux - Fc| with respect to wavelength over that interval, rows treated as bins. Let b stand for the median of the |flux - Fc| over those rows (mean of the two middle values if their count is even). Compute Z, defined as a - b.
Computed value 18.1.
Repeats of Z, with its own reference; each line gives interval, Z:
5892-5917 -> 13.3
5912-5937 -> 12.3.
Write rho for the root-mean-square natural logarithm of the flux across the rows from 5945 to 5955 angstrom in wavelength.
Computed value 2.04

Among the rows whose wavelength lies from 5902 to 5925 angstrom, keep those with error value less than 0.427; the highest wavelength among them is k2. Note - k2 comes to 5916.0 angstrom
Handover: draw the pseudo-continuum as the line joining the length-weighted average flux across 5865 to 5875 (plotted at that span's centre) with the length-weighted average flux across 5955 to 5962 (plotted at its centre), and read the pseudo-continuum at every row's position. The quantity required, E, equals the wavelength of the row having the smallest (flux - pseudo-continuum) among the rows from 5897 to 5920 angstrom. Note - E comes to 5898.5 angstrom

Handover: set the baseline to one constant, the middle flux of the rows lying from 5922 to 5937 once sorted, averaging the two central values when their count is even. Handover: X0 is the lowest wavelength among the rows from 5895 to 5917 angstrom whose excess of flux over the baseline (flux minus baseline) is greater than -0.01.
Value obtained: 5908.5 angstrom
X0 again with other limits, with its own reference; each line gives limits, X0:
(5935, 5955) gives 5936.0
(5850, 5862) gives 5853.5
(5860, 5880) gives 5866.0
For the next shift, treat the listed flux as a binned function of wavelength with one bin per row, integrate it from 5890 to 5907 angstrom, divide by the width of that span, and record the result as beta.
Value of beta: 6.1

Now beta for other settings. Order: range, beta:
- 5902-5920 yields 7.1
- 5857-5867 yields 7.1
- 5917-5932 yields 7.3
